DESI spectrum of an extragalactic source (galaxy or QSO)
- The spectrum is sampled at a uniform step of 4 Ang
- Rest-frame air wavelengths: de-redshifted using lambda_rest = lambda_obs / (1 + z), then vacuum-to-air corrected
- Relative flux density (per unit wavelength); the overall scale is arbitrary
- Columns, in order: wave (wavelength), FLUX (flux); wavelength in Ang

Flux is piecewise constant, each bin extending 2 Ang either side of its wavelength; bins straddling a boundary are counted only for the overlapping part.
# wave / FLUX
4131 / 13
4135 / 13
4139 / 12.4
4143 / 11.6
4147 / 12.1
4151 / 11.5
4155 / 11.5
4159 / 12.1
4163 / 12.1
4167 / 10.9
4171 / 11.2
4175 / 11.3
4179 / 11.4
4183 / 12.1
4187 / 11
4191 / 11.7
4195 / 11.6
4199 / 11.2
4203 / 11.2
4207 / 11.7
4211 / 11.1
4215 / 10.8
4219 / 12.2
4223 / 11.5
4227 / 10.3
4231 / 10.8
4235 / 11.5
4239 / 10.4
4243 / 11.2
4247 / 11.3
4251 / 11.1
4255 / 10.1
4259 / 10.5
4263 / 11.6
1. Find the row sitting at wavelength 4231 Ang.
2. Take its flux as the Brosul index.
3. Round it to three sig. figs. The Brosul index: 10.8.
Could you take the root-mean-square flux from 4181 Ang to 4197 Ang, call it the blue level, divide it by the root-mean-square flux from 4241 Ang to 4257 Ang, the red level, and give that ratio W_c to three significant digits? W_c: 1.06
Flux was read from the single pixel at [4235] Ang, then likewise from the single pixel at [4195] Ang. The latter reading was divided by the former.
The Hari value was 1.01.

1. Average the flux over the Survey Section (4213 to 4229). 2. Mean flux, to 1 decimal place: 11.2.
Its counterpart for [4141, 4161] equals 11.8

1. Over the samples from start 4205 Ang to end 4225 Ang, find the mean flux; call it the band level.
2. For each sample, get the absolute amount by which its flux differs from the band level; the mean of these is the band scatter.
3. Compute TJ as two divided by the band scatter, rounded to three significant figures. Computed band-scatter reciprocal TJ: 4.90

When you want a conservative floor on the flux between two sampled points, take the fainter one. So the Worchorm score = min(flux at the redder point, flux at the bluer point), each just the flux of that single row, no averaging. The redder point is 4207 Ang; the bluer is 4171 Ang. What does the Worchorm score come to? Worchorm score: 11.2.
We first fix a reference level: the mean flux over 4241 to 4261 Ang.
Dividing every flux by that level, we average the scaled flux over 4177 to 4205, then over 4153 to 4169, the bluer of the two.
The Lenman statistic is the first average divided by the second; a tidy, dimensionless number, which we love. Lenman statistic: 0.983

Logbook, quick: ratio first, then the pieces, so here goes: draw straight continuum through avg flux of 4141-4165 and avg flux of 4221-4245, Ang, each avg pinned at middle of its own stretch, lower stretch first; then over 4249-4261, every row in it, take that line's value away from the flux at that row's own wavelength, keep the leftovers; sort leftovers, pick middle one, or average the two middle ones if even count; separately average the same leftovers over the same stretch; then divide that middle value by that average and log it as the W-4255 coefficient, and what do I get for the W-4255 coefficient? 1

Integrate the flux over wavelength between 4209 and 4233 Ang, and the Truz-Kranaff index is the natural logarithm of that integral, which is 5.59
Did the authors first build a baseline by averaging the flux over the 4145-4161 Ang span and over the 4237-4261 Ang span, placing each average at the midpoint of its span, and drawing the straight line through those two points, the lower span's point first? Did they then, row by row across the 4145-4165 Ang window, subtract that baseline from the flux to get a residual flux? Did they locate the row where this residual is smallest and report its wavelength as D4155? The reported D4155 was 4151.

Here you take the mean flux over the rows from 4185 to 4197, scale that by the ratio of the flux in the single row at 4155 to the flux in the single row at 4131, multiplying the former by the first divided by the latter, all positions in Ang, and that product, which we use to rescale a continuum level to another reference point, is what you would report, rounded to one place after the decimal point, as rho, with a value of 10.1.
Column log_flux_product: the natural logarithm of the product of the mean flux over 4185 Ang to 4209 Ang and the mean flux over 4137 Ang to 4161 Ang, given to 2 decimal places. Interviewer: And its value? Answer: 4.91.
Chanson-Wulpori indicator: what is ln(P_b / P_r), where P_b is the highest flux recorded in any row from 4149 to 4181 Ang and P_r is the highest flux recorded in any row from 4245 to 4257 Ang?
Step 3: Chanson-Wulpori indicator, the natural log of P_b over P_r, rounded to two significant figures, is 0.068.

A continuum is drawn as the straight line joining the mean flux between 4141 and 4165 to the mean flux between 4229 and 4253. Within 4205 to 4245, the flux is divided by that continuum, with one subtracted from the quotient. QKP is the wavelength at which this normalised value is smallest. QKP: 4227 Ang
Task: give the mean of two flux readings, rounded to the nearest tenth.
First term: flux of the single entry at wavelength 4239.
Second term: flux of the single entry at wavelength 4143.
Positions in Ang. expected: 11.0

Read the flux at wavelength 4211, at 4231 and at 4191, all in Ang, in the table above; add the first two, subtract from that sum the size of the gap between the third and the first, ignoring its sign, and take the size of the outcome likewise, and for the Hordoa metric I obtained 21.3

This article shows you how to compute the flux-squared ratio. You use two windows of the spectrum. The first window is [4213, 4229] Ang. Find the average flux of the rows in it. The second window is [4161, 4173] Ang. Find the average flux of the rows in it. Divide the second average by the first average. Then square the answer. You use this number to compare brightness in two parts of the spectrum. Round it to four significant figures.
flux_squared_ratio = 1.036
